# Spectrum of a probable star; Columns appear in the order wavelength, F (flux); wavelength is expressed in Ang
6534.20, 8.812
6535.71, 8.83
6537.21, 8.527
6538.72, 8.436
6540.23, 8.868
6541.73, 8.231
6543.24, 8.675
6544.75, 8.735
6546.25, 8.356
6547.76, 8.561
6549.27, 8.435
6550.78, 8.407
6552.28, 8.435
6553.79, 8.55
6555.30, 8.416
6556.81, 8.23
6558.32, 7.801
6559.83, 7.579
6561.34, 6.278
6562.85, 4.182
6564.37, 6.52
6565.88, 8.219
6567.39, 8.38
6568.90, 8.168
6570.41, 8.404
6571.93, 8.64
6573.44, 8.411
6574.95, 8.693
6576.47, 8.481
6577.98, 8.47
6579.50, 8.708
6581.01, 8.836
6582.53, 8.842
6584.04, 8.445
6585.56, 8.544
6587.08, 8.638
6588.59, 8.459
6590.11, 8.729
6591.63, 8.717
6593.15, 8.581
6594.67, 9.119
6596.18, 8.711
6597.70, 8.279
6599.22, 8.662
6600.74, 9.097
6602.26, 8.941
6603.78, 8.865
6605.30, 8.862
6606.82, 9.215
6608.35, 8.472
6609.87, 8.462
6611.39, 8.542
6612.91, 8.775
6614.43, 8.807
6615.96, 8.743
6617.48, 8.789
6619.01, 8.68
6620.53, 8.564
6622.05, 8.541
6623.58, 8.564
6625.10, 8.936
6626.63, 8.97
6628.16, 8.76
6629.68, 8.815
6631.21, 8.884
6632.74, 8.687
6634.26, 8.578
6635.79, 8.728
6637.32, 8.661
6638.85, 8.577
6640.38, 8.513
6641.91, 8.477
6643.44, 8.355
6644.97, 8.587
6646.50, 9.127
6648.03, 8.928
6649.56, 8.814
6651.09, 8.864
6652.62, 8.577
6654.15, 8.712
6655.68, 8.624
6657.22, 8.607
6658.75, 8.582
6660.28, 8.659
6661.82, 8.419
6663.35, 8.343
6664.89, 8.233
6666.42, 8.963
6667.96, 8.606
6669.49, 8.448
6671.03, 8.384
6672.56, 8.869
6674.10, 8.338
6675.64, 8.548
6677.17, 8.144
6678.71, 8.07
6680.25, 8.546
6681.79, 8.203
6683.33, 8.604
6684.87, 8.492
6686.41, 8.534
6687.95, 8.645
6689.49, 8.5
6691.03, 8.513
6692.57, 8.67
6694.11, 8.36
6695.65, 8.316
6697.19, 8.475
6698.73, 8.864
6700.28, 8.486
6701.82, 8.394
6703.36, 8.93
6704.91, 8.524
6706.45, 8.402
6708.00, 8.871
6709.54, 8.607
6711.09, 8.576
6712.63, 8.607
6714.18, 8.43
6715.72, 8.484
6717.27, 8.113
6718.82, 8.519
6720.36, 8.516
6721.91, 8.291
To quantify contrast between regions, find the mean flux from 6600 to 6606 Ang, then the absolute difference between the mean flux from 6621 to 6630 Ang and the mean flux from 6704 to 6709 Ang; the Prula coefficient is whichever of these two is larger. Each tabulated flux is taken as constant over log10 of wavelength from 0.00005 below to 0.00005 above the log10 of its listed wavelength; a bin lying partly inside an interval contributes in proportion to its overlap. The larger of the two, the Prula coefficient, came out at 8.94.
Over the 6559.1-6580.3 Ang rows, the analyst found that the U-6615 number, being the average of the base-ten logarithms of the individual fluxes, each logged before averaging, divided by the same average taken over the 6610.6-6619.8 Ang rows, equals 0.94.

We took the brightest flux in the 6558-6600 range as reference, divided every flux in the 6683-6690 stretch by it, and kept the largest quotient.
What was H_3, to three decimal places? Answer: 0.948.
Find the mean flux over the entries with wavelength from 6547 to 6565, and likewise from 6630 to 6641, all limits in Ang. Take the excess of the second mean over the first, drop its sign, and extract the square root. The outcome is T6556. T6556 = 1.0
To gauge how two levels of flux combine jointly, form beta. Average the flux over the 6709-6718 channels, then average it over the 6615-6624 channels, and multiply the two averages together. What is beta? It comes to 73.2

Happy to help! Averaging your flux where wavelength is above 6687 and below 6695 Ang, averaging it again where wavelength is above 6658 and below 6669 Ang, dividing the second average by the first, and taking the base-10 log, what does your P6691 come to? 0.000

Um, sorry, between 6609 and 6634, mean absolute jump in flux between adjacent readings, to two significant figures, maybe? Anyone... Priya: 0.11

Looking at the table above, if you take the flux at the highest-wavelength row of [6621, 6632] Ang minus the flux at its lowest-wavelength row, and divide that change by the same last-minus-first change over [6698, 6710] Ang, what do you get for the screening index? -1.33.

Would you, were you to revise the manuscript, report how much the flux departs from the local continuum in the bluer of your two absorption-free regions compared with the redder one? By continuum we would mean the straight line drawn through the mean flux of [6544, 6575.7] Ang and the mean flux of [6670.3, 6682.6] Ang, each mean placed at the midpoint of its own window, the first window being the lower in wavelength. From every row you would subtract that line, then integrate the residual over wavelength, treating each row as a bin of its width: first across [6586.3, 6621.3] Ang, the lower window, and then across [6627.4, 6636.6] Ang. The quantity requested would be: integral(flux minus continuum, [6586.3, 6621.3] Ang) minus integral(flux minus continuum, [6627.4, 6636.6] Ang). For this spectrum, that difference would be 16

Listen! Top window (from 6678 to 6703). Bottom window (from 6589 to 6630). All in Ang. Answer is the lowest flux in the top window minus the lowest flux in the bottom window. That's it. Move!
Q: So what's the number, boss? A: -0.21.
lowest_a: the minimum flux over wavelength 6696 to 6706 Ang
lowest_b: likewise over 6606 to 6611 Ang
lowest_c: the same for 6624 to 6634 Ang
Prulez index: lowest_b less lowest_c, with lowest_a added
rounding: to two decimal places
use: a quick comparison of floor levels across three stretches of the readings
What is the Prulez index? 8.17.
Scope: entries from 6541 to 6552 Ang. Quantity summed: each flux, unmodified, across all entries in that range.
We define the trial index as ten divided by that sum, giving 0.168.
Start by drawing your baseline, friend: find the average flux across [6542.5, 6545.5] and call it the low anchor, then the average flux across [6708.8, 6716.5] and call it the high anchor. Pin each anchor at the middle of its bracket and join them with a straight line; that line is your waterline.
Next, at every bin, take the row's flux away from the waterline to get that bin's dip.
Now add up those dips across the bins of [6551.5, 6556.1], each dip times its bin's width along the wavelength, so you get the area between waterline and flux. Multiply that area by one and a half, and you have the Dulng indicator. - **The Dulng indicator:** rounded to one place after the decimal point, 1.6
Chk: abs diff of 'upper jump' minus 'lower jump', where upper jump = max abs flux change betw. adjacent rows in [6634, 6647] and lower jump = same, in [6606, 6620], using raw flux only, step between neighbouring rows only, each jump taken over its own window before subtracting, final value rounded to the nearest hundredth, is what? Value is 0.20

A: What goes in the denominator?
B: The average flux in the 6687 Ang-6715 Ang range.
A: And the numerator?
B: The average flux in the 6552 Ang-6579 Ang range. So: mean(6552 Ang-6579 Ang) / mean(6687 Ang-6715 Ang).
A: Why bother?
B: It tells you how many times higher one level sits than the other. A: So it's 0.92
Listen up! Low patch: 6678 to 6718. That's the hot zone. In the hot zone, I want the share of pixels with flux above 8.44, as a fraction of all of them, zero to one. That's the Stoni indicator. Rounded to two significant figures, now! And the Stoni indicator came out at 0.69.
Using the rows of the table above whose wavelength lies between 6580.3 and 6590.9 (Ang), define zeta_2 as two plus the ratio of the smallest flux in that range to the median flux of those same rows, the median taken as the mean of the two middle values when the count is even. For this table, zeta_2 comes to 2.98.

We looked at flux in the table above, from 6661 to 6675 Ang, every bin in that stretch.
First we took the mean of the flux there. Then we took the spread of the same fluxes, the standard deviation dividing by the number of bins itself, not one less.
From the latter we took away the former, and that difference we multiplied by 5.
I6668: -41.4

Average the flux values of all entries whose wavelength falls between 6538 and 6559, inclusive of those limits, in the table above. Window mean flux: 8.4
